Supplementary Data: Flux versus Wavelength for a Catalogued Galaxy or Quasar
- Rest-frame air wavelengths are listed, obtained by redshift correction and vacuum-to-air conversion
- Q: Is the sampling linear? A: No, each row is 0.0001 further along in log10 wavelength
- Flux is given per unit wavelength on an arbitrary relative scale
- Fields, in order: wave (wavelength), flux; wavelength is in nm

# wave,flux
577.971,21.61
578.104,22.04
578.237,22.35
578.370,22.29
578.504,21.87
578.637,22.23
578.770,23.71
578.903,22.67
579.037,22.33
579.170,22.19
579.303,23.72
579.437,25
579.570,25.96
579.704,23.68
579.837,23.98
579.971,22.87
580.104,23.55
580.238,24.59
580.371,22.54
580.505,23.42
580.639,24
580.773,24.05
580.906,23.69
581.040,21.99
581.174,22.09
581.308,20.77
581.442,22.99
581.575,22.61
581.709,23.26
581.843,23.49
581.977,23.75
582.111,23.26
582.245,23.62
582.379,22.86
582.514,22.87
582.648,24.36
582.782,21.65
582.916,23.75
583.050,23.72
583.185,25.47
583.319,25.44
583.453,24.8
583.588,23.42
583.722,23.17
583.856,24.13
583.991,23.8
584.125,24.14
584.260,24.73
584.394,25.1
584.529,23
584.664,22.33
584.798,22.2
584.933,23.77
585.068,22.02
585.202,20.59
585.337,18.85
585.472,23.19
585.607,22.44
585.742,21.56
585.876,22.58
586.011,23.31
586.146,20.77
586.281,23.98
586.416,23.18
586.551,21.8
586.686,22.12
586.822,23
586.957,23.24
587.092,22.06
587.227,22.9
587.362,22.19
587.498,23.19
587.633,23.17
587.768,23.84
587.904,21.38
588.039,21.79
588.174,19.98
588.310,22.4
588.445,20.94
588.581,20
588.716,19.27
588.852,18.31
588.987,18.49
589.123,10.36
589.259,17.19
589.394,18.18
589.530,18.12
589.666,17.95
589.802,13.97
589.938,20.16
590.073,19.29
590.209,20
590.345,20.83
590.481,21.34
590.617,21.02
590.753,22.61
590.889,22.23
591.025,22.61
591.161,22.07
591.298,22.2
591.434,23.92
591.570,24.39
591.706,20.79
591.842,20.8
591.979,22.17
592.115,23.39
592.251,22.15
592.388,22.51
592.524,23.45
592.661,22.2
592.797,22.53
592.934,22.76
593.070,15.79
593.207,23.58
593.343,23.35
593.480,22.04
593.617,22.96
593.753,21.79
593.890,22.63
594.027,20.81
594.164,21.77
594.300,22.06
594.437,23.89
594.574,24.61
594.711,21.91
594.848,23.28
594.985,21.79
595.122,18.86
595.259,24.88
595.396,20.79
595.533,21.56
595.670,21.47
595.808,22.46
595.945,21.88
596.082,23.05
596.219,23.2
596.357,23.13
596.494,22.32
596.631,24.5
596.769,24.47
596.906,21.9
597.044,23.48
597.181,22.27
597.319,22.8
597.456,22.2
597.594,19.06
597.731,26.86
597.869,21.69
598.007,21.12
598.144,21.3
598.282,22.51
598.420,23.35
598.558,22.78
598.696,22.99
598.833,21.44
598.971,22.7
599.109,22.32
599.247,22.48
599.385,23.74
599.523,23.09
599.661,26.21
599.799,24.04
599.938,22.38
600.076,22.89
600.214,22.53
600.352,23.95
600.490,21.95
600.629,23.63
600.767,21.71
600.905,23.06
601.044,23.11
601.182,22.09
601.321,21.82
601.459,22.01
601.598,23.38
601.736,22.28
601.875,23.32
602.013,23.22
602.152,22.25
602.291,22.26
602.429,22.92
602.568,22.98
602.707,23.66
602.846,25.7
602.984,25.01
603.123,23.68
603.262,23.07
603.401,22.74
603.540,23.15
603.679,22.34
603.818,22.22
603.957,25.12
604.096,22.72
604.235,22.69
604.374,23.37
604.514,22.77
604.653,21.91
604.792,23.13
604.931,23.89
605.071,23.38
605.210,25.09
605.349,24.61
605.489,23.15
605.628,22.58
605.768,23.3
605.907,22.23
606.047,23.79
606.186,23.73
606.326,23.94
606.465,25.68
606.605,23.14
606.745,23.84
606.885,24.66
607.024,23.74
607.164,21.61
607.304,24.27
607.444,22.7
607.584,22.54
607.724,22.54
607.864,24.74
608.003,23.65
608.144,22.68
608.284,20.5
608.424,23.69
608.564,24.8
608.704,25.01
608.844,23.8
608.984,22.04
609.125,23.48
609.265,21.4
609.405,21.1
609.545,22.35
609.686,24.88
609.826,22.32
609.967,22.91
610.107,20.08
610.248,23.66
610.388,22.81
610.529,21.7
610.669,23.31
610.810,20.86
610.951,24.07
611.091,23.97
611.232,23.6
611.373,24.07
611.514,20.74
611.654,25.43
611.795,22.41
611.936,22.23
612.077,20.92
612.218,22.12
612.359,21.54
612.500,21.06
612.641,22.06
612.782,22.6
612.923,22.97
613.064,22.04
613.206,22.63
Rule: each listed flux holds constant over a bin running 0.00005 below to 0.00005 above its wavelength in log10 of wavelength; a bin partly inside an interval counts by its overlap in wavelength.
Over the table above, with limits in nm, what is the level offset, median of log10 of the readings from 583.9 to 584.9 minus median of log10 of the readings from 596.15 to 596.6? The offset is 0.012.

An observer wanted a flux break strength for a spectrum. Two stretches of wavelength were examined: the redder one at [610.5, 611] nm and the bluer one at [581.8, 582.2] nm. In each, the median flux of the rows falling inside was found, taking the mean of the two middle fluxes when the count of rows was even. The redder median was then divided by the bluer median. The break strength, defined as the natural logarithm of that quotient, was -0.04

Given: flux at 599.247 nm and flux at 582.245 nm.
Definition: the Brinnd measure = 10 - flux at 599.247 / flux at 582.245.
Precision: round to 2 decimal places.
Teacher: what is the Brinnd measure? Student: 9.05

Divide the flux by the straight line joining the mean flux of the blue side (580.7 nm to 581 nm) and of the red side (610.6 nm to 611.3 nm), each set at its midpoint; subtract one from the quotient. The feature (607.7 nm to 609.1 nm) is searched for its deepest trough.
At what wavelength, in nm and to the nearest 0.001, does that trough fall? 608.284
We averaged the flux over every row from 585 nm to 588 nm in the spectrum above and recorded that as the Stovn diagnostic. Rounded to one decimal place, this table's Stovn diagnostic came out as 22.3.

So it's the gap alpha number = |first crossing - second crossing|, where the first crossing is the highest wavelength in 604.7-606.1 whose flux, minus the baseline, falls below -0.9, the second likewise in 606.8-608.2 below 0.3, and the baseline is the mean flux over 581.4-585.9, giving 2.24 nm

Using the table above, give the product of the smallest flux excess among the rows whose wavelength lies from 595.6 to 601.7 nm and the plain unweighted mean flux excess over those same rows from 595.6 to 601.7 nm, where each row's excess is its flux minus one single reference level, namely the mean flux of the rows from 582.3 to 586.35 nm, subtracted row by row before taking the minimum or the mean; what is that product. 1.5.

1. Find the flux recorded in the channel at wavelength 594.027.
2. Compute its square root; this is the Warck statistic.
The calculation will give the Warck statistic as 4.56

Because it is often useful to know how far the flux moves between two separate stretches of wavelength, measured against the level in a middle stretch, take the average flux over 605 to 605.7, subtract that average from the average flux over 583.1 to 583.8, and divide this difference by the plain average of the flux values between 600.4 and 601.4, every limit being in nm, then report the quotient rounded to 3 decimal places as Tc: 0.031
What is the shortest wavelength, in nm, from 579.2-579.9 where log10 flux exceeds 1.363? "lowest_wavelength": 579.303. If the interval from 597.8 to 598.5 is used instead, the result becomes 598.420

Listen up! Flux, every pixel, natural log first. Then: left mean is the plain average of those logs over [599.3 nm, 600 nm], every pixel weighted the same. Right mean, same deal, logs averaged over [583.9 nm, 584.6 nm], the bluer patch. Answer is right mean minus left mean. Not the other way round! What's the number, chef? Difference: 0.012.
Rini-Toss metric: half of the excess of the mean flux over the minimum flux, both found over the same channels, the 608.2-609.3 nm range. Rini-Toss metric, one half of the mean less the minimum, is 1.3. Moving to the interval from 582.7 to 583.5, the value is 1.2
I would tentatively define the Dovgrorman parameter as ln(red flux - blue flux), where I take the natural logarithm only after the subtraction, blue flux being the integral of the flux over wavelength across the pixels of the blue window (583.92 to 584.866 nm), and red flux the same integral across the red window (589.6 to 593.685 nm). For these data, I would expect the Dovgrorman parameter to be 4.18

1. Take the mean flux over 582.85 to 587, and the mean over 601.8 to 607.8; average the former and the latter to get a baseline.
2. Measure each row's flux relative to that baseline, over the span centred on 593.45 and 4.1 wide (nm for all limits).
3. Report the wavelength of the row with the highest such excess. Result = 595.259 nm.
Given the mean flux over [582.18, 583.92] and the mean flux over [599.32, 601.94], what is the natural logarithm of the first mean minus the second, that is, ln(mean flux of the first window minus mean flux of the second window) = -0.2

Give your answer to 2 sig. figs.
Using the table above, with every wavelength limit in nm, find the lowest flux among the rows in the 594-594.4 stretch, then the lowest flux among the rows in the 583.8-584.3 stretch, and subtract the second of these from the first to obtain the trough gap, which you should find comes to -3.0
